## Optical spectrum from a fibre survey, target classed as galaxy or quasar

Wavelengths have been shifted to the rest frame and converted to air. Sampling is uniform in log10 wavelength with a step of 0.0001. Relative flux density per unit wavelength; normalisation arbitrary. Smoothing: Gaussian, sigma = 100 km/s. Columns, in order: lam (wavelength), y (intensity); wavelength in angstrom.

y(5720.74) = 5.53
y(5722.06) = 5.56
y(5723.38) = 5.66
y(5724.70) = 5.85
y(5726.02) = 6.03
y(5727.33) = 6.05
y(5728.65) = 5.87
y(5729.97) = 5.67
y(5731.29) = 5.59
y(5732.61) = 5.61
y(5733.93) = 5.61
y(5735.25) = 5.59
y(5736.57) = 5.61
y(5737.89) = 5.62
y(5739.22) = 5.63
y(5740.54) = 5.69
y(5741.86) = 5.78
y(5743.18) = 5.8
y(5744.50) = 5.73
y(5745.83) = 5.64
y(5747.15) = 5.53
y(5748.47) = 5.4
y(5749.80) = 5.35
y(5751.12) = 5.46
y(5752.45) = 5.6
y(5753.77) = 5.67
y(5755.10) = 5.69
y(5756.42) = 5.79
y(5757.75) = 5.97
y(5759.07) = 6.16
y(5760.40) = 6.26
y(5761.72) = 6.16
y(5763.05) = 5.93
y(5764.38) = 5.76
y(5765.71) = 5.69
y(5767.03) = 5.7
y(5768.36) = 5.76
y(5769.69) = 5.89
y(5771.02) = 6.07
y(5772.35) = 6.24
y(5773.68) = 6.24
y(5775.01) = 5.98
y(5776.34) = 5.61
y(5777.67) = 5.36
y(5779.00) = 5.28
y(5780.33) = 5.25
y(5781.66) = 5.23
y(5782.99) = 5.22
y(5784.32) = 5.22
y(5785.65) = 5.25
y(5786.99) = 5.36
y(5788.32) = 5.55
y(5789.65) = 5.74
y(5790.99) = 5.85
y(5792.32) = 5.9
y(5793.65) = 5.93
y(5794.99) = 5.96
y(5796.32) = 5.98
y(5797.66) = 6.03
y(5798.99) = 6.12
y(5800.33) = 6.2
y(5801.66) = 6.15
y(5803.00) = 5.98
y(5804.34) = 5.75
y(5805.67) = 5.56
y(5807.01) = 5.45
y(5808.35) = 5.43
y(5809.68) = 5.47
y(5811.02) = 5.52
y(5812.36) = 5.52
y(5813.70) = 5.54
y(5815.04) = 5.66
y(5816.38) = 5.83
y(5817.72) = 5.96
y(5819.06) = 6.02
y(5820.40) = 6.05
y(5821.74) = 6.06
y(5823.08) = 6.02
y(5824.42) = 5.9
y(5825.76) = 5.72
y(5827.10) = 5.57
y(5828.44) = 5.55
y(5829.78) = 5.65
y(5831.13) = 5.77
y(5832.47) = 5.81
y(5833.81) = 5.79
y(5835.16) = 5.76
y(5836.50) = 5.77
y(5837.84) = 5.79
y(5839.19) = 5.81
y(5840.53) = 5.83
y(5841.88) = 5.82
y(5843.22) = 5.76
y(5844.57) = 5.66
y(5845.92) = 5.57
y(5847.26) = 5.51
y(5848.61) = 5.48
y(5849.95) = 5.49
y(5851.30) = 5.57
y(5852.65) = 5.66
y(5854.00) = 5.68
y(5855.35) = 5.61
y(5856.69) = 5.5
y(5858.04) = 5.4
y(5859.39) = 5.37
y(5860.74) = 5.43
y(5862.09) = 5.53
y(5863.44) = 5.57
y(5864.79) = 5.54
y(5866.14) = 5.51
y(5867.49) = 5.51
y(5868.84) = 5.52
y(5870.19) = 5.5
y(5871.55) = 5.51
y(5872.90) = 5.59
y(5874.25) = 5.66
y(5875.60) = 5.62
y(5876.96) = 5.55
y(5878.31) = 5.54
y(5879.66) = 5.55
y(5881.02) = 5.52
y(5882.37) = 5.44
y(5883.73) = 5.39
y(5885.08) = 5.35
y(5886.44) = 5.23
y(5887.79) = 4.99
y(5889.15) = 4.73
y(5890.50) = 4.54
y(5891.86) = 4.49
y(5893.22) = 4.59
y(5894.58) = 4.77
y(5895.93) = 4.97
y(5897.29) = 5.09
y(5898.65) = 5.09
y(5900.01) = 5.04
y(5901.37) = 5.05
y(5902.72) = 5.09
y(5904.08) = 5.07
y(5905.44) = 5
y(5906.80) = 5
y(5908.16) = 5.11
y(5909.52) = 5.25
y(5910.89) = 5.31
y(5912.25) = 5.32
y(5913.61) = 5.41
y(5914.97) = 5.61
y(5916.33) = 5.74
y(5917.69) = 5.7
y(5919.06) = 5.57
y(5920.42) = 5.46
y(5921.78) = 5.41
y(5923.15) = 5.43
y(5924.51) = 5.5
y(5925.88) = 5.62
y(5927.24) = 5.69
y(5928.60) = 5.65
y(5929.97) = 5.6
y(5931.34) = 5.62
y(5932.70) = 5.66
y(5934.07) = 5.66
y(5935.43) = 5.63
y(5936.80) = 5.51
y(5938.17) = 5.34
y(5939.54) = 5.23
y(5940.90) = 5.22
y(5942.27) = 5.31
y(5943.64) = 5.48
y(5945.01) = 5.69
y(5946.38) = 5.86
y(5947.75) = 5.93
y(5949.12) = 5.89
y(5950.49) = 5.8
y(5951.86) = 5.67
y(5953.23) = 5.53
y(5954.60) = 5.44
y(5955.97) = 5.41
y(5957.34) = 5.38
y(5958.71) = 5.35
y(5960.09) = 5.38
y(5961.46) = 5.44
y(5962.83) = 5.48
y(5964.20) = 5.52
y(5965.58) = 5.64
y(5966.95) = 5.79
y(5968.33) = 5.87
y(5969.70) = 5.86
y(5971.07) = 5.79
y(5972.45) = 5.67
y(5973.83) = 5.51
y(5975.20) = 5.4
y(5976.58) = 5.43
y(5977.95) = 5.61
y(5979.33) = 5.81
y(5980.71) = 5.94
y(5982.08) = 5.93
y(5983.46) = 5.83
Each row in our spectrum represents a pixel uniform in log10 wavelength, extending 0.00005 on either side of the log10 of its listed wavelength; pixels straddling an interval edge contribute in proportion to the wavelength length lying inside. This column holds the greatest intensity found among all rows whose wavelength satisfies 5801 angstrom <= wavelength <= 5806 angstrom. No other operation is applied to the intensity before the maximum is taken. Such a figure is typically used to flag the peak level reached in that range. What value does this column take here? 6.15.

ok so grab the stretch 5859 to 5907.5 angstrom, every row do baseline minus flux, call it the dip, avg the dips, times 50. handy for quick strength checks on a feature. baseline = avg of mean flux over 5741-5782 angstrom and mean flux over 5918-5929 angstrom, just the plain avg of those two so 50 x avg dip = 20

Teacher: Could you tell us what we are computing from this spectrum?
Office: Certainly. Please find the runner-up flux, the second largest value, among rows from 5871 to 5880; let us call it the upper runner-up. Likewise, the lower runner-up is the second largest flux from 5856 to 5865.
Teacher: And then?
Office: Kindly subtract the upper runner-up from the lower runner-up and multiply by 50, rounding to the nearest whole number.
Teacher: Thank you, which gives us -4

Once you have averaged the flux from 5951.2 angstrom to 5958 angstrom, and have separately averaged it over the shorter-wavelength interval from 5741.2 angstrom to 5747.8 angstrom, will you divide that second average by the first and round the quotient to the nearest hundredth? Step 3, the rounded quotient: 1.04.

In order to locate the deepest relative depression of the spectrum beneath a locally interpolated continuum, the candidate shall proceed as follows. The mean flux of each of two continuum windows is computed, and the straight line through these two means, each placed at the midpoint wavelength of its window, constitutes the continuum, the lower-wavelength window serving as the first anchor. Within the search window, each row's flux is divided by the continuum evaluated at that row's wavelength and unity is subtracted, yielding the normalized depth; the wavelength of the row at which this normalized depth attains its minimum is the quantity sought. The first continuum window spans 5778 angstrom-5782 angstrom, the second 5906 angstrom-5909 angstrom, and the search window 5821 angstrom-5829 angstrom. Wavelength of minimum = 5828.44 angstrom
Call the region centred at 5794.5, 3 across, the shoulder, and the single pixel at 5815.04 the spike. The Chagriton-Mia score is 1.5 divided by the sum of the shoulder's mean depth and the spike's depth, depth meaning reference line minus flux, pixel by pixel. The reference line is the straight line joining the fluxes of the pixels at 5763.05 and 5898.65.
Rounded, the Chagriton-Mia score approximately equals -6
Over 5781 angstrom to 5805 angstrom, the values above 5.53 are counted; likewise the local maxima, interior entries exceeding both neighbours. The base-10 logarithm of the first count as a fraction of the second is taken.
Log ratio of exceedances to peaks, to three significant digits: 1.11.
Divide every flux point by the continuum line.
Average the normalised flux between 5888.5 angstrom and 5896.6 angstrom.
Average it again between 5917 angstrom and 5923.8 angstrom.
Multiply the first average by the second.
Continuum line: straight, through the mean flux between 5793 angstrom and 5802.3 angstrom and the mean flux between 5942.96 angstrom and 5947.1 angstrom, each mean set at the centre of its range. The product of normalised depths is 0.77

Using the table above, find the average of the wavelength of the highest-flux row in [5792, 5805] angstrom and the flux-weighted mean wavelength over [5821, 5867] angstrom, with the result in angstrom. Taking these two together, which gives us 5822.0 angstrom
